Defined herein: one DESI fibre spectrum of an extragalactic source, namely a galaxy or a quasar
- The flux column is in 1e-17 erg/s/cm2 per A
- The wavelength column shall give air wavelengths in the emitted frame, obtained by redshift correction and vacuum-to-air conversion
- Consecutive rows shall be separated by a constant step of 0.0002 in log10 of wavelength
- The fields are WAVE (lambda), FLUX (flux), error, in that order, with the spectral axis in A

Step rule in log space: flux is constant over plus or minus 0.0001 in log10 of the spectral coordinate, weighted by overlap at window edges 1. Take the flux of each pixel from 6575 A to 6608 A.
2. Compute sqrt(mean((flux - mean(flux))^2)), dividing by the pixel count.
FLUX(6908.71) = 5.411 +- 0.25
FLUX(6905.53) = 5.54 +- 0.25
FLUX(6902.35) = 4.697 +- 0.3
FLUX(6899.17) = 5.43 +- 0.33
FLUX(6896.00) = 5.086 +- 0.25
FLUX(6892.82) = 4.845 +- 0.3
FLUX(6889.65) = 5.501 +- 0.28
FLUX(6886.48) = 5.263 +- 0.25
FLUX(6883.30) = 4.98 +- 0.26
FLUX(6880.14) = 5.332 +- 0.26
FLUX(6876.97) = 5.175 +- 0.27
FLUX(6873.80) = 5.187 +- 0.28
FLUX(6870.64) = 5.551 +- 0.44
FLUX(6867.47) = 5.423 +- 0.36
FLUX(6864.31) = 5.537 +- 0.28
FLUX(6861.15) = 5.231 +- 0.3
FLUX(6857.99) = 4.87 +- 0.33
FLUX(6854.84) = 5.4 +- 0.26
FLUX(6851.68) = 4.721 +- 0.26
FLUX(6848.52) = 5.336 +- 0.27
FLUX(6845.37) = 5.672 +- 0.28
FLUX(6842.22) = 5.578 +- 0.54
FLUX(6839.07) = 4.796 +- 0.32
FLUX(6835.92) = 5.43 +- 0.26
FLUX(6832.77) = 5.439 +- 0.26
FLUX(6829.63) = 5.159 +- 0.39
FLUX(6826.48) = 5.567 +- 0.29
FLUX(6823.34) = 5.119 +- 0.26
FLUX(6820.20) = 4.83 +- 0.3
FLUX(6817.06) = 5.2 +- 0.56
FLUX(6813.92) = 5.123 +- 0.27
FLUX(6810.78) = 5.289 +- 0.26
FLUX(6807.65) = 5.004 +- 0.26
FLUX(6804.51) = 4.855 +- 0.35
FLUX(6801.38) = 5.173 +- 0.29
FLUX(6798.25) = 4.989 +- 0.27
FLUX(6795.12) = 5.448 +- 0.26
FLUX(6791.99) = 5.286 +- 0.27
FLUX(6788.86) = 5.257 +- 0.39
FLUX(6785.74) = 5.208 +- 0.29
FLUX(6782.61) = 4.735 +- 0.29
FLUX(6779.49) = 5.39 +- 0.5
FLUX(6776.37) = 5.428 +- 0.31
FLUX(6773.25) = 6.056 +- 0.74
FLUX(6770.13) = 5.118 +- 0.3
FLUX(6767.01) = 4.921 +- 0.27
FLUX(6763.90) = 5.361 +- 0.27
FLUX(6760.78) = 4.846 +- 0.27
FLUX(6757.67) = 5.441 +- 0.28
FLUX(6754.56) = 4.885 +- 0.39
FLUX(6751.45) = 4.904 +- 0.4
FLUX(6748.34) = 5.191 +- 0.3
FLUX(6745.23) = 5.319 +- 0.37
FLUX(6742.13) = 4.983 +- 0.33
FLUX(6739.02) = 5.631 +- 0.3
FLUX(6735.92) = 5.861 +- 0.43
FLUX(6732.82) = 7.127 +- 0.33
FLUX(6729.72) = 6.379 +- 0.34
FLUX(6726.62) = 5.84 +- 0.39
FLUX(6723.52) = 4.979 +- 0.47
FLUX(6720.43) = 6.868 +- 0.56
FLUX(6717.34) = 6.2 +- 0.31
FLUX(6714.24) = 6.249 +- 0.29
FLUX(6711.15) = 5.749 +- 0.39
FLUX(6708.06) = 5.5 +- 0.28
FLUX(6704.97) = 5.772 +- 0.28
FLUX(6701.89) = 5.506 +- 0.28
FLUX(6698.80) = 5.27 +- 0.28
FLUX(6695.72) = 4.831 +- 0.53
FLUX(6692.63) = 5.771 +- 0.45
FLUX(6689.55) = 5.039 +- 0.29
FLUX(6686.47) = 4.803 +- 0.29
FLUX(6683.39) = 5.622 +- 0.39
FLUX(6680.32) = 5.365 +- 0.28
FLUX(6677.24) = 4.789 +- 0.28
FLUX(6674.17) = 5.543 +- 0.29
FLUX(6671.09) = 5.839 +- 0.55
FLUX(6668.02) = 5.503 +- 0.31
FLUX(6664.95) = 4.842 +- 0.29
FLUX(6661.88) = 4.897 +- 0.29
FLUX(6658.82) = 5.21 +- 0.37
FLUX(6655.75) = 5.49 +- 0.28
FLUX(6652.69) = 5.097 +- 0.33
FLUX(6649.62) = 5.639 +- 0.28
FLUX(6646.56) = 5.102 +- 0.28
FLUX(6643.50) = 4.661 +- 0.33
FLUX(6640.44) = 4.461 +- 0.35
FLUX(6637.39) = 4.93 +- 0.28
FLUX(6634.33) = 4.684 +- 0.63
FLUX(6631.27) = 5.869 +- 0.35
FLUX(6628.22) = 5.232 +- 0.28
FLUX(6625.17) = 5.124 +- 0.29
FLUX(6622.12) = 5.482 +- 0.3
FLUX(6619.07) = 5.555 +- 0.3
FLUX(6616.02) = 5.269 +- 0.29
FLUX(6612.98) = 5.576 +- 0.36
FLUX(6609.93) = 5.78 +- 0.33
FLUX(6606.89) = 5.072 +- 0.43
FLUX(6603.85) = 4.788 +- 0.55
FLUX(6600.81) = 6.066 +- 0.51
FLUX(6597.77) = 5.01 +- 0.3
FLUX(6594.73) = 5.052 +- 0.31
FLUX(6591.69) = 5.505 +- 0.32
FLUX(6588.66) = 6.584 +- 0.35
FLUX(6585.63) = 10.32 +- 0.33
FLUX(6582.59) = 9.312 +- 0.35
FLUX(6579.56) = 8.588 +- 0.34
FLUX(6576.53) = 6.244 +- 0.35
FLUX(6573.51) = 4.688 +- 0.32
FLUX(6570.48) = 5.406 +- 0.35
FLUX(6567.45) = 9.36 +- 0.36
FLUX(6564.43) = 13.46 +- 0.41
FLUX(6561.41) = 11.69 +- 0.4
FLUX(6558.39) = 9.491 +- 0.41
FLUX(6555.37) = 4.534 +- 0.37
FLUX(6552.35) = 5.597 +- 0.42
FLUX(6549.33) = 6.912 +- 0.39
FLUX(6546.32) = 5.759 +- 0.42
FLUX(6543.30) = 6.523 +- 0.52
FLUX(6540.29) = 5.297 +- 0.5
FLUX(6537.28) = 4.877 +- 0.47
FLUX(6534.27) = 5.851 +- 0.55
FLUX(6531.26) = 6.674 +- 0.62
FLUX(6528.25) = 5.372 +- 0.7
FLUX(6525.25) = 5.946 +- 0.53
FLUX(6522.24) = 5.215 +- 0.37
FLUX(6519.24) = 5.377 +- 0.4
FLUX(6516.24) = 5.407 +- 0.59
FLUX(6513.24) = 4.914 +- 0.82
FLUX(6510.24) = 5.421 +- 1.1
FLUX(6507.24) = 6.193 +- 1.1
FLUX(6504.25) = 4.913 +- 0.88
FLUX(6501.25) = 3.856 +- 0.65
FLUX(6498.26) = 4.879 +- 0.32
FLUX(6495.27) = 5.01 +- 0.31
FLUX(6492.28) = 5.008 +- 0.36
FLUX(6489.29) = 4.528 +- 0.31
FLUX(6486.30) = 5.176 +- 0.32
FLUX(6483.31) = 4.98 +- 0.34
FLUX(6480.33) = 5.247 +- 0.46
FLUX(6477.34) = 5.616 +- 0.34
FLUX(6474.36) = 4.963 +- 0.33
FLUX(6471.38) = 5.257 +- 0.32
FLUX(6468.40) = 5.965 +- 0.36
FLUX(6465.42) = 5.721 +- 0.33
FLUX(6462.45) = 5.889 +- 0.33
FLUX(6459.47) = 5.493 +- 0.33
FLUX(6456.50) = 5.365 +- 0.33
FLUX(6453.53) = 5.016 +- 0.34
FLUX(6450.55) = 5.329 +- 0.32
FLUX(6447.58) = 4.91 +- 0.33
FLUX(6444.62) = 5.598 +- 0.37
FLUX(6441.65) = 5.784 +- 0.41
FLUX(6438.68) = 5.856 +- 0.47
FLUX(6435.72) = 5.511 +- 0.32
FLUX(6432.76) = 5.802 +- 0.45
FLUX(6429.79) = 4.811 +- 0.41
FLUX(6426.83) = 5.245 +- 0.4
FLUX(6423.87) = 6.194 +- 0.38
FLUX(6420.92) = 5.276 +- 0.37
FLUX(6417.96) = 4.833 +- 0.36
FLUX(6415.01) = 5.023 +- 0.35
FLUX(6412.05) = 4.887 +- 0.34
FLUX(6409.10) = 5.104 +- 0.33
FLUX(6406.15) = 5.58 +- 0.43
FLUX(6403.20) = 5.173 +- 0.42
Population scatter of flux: 1.8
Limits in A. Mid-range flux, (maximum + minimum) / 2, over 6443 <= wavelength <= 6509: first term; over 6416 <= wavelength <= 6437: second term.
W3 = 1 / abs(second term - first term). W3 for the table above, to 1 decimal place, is 2.1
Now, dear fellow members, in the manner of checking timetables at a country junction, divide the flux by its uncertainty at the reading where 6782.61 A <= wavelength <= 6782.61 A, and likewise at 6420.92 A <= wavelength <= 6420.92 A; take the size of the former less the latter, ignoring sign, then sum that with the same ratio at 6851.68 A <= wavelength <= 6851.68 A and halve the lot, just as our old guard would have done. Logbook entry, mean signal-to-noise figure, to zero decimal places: 10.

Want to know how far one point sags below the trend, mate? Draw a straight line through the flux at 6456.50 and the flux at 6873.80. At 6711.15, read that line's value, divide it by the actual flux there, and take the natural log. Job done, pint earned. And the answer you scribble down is -0.09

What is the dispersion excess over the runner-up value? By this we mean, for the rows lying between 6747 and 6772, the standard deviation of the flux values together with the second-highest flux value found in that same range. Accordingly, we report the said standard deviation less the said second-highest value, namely -5.1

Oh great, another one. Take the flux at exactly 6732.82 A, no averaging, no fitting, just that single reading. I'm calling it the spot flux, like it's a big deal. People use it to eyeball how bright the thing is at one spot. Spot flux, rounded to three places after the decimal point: 7.127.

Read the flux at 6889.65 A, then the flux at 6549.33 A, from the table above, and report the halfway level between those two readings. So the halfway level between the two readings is 6.21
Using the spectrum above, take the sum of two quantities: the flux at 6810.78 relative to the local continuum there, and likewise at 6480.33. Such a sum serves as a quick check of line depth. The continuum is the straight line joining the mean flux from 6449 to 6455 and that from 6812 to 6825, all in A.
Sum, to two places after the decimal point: 2.06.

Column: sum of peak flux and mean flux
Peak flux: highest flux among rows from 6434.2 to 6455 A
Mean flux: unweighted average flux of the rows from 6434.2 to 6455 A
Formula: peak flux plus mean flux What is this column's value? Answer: 11.3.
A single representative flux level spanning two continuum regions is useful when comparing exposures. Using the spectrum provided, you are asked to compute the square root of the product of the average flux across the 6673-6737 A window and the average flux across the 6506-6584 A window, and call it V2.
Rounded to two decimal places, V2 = 6.16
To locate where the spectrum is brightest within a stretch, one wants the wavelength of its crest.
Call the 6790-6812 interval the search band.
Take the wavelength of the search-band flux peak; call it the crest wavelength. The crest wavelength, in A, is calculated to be 6795.12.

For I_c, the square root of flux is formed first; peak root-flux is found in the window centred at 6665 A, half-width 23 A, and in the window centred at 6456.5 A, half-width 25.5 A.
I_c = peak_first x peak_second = 5.90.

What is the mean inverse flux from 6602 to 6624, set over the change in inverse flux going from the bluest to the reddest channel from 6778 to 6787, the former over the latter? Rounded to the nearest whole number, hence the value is 29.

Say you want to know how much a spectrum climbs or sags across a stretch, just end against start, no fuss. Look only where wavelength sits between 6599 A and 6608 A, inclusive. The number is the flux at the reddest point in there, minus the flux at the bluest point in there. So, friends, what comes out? -0.99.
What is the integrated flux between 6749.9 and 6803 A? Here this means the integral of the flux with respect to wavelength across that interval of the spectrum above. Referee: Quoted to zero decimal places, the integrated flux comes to 276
